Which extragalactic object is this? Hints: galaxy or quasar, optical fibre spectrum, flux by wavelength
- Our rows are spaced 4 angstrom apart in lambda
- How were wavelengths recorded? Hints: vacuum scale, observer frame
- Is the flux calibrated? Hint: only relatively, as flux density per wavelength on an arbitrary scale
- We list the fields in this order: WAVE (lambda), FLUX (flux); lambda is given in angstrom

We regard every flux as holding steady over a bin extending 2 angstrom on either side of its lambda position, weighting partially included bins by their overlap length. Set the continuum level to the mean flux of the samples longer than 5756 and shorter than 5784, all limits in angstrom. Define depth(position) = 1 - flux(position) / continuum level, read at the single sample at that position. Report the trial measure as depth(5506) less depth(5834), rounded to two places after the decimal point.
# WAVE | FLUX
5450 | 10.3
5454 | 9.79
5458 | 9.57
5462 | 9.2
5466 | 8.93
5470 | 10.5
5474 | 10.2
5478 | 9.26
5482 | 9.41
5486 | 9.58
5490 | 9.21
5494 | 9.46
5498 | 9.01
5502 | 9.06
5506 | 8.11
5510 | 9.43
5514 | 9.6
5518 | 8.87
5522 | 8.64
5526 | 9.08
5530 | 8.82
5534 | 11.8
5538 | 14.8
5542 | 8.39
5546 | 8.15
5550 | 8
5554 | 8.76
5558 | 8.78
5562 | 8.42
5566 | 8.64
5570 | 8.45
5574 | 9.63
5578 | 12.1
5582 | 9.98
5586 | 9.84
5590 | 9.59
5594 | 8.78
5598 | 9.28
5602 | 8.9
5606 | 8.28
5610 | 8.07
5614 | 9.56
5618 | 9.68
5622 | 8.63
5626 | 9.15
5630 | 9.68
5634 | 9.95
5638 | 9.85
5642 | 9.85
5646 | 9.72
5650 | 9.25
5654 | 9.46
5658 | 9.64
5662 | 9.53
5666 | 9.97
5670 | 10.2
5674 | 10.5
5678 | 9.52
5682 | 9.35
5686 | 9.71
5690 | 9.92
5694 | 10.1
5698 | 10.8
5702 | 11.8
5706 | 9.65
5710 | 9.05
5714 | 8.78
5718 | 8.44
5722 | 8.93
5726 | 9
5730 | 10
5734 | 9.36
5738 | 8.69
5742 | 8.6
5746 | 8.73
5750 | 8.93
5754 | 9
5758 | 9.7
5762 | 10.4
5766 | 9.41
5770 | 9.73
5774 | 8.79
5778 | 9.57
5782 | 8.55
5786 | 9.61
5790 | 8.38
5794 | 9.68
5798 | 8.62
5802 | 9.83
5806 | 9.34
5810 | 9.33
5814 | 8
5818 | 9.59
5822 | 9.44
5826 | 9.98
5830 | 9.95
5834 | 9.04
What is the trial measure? 0.10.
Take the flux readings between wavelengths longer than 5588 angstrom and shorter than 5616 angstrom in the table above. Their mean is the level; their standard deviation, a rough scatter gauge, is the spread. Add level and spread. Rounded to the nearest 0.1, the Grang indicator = 9.5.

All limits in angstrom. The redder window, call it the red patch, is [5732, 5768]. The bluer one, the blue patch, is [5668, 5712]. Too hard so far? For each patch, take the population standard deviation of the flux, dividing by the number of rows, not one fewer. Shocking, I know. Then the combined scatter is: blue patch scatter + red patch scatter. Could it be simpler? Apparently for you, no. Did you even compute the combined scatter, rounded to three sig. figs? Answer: 1.28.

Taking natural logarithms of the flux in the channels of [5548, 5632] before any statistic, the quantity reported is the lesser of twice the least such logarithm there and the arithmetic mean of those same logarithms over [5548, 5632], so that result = 2.21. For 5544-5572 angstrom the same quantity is 2.13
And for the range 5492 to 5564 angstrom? 2.22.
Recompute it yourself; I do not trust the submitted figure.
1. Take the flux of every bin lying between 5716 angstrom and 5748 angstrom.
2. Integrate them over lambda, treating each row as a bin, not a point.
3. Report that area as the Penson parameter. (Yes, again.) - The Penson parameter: 287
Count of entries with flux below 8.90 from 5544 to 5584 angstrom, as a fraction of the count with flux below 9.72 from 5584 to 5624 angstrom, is 0.78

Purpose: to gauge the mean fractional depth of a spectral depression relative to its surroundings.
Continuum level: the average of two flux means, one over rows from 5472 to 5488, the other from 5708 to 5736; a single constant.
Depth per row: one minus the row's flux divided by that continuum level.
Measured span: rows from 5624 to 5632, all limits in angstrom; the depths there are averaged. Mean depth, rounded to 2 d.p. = -0.01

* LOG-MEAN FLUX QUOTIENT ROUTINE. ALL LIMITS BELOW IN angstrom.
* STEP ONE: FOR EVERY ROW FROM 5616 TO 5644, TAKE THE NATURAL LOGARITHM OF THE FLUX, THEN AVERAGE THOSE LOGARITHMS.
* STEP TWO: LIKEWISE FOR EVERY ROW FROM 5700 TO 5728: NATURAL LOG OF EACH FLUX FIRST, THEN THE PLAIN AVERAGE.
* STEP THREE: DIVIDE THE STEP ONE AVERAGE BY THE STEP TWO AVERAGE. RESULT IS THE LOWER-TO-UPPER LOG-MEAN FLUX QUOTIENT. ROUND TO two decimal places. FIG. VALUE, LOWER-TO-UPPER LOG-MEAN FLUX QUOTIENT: 1.01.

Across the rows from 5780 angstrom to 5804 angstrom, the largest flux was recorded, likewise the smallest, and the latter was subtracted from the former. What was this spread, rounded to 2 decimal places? 1.45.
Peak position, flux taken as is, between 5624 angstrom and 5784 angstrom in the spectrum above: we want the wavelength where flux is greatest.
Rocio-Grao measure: 5702 angstrom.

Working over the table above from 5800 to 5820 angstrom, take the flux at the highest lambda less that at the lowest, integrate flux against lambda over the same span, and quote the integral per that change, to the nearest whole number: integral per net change -768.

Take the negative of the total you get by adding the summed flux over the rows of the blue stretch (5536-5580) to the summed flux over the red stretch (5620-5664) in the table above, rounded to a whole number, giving -209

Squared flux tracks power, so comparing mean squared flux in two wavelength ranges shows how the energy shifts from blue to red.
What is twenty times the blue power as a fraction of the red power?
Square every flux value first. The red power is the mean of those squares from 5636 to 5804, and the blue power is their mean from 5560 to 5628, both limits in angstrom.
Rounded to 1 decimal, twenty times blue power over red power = 19.0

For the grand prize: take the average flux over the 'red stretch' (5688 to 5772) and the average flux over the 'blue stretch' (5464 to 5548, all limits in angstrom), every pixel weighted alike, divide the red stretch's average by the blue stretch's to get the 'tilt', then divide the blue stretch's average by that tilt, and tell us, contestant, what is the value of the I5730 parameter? 9.6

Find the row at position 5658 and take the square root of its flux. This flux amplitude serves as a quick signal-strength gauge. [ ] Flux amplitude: 3.10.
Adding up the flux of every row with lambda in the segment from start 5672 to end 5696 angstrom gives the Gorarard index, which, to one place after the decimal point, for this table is 59.1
